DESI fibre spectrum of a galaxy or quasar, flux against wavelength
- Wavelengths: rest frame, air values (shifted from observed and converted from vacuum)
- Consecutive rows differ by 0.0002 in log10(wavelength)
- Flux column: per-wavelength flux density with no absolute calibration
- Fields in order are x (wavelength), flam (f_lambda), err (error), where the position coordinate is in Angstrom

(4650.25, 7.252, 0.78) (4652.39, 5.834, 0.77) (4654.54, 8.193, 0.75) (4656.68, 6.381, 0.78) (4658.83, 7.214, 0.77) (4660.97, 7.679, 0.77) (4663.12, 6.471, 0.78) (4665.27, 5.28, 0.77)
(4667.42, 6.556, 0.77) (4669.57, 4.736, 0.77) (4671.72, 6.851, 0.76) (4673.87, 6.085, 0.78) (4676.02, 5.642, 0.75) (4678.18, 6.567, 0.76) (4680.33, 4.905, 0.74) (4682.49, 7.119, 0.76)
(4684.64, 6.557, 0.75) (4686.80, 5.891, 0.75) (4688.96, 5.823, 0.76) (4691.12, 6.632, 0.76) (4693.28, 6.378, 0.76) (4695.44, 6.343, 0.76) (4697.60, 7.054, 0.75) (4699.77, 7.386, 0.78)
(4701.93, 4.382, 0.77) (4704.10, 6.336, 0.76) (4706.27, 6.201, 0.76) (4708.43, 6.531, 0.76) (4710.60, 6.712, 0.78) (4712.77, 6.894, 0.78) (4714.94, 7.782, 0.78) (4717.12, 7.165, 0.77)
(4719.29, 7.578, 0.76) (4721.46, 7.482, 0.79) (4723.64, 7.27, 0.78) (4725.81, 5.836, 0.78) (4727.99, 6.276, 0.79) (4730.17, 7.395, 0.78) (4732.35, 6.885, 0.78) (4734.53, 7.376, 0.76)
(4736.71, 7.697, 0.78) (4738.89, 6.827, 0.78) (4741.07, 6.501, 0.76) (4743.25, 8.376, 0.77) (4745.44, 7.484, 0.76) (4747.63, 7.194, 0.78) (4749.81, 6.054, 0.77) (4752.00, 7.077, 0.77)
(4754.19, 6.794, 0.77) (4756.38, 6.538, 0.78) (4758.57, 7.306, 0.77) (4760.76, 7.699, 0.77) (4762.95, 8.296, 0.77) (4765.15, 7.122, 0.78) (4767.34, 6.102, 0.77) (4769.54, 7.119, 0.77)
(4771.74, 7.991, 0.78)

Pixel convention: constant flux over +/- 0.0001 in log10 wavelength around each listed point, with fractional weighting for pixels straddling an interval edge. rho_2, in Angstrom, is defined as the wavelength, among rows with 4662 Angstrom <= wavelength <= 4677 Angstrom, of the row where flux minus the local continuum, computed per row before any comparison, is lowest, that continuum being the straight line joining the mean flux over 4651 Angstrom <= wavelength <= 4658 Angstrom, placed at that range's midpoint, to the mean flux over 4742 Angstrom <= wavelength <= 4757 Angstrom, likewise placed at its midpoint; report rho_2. 4669.57 Angstrom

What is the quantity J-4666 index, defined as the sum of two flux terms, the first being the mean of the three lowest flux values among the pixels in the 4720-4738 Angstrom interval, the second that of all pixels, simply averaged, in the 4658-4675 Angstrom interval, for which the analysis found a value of 12.7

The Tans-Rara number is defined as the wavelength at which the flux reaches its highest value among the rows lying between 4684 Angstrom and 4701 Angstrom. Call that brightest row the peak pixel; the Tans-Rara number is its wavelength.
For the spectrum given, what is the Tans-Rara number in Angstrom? 4699.77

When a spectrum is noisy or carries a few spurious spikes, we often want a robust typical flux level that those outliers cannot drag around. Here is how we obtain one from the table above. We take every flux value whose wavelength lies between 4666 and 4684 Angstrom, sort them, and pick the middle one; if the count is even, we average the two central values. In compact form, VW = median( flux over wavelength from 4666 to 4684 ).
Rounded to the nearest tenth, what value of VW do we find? 6.3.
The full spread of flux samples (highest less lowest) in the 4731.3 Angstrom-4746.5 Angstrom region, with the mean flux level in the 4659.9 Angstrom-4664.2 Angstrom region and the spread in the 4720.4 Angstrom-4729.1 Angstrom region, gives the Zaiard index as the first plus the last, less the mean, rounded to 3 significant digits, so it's -3.55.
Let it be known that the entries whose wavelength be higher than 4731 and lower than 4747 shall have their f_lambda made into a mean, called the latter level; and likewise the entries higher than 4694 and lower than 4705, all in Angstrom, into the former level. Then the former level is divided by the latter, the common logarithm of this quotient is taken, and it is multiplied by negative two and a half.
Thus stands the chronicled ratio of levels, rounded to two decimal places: 0.16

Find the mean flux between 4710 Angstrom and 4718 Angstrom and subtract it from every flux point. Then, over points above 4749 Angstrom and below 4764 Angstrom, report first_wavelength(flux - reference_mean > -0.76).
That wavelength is 4752.00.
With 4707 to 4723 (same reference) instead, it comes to 4708.43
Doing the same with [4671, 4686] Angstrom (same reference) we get 4671.72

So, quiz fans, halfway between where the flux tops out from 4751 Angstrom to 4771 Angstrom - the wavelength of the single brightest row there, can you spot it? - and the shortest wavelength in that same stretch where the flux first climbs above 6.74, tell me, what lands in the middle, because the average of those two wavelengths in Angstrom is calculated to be 4757.5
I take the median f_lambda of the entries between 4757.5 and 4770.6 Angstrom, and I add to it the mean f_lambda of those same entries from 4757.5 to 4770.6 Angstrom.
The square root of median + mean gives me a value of 3.81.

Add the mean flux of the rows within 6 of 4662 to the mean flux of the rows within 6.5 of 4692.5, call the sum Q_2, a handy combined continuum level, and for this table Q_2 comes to 13.0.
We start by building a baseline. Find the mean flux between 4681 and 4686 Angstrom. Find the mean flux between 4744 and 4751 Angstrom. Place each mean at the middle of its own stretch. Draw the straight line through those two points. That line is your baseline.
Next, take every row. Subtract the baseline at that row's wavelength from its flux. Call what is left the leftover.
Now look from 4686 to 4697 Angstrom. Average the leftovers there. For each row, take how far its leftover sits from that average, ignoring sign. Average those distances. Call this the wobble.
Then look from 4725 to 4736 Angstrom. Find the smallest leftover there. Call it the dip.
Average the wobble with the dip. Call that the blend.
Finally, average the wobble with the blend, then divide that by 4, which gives -0.013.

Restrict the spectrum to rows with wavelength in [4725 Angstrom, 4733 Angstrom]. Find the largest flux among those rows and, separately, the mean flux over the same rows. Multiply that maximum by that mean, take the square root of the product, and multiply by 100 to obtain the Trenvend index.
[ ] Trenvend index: 699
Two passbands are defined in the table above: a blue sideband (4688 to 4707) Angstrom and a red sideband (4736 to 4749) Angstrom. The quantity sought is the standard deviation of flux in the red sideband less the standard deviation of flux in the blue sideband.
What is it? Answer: -0.19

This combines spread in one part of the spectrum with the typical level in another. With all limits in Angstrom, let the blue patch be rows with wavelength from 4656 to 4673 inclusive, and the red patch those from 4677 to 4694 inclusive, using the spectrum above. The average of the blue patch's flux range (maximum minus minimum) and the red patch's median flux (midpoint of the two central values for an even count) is 4.71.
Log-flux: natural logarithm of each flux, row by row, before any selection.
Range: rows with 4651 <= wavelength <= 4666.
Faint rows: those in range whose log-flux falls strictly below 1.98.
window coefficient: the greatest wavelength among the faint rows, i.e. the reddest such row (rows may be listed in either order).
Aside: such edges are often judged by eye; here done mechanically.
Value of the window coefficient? 4665.27 Angstrom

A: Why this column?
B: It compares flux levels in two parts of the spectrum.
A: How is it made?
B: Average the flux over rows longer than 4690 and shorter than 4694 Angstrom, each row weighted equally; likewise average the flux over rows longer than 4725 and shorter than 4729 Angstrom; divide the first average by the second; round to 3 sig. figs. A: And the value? 1.07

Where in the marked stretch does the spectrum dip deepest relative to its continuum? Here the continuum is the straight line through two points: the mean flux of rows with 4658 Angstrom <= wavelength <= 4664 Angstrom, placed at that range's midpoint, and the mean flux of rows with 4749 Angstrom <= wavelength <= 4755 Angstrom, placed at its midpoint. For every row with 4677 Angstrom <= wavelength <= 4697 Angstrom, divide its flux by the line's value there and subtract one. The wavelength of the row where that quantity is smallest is 4680.33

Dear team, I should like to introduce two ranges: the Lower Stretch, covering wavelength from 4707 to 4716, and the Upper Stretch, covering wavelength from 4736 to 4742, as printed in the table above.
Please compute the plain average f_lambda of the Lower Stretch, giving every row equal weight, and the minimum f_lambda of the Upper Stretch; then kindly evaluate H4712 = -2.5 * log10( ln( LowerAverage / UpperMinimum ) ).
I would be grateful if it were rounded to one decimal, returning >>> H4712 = 2.9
